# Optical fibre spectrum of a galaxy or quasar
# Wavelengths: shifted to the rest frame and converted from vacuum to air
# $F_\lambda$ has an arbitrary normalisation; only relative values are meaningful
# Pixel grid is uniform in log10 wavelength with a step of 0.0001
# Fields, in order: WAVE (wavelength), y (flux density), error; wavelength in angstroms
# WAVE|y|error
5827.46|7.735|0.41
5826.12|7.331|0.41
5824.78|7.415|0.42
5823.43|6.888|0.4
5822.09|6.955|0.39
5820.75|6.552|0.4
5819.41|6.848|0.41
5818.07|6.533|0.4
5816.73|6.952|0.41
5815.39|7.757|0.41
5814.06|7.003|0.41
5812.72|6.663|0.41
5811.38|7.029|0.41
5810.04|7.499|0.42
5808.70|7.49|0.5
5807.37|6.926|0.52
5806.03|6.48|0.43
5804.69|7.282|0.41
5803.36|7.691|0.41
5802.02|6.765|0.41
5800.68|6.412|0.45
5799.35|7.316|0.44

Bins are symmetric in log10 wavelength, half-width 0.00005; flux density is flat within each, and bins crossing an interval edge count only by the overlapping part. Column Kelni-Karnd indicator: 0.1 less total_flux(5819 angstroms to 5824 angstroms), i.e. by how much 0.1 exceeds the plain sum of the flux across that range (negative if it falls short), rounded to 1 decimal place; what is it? -27.1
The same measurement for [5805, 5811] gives -28.3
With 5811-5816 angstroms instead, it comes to -28.4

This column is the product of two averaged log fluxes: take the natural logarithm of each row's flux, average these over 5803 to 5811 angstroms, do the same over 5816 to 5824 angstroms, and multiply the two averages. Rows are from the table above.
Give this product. 3.78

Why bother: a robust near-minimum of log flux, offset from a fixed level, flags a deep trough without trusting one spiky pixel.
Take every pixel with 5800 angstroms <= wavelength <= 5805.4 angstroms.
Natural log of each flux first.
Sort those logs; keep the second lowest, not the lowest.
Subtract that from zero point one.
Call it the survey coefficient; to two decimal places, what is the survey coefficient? -1.81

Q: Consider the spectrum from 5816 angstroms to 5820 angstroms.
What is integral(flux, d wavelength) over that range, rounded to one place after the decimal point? 27.2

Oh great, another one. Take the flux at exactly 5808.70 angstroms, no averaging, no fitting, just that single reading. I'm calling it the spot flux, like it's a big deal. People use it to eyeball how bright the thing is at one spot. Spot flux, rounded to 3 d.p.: 7.490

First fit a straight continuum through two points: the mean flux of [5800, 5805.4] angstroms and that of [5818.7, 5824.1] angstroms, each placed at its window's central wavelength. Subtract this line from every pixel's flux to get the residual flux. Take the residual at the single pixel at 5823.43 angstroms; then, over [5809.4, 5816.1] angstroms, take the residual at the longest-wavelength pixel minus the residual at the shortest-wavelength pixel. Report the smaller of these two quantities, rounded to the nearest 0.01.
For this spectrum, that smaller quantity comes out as 0.10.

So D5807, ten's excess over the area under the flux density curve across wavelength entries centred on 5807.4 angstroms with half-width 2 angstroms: -17.9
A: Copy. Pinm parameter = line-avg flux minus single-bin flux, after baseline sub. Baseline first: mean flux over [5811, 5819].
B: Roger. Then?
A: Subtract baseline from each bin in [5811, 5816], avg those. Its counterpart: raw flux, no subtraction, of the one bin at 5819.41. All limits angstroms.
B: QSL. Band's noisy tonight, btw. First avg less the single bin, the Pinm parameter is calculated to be -6.72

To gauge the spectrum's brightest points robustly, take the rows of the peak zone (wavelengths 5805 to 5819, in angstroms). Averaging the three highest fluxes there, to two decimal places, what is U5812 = 7.58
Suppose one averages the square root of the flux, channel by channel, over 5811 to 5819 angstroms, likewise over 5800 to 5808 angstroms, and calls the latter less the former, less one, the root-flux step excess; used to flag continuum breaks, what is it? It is -1.01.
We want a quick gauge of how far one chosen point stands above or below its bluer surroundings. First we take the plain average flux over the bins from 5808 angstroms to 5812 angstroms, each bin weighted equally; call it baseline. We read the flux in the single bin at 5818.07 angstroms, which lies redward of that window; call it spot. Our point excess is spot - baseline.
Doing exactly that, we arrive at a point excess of -0.81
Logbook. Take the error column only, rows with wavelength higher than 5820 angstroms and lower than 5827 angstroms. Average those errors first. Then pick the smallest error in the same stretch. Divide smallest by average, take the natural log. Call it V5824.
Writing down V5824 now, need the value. -0.035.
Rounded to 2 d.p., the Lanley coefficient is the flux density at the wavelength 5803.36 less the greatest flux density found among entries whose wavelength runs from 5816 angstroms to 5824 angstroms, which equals 0.74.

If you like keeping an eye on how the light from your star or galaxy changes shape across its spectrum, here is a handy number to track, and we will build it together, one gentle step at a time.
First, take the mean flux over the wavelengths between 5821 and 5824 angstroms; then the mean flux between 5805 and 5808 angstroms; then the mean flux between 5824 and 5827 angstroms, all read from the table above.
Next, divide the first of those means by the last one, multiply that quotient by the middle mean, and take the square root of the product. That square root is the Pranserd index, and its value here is 2.51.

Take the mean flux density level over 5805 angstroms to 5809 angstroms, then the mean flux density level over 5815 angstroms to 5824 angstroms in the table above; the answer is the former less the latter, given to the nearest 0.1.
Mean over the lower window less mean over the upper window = 0.0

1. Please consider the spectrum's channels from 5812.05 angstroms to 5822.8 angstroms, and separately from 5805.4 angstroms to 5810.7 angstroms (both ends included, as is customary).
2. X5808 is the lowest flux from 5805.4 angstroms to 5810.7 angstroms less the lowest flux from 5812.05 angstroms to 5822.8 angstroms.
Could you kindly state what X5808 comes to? -0.053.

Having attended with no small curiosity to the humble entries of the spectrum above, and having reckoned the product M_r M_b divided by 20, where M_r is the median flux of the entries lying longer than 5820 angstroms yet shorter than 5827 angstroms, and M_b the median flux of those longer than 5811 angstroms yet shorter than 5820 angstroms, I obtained 2.42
